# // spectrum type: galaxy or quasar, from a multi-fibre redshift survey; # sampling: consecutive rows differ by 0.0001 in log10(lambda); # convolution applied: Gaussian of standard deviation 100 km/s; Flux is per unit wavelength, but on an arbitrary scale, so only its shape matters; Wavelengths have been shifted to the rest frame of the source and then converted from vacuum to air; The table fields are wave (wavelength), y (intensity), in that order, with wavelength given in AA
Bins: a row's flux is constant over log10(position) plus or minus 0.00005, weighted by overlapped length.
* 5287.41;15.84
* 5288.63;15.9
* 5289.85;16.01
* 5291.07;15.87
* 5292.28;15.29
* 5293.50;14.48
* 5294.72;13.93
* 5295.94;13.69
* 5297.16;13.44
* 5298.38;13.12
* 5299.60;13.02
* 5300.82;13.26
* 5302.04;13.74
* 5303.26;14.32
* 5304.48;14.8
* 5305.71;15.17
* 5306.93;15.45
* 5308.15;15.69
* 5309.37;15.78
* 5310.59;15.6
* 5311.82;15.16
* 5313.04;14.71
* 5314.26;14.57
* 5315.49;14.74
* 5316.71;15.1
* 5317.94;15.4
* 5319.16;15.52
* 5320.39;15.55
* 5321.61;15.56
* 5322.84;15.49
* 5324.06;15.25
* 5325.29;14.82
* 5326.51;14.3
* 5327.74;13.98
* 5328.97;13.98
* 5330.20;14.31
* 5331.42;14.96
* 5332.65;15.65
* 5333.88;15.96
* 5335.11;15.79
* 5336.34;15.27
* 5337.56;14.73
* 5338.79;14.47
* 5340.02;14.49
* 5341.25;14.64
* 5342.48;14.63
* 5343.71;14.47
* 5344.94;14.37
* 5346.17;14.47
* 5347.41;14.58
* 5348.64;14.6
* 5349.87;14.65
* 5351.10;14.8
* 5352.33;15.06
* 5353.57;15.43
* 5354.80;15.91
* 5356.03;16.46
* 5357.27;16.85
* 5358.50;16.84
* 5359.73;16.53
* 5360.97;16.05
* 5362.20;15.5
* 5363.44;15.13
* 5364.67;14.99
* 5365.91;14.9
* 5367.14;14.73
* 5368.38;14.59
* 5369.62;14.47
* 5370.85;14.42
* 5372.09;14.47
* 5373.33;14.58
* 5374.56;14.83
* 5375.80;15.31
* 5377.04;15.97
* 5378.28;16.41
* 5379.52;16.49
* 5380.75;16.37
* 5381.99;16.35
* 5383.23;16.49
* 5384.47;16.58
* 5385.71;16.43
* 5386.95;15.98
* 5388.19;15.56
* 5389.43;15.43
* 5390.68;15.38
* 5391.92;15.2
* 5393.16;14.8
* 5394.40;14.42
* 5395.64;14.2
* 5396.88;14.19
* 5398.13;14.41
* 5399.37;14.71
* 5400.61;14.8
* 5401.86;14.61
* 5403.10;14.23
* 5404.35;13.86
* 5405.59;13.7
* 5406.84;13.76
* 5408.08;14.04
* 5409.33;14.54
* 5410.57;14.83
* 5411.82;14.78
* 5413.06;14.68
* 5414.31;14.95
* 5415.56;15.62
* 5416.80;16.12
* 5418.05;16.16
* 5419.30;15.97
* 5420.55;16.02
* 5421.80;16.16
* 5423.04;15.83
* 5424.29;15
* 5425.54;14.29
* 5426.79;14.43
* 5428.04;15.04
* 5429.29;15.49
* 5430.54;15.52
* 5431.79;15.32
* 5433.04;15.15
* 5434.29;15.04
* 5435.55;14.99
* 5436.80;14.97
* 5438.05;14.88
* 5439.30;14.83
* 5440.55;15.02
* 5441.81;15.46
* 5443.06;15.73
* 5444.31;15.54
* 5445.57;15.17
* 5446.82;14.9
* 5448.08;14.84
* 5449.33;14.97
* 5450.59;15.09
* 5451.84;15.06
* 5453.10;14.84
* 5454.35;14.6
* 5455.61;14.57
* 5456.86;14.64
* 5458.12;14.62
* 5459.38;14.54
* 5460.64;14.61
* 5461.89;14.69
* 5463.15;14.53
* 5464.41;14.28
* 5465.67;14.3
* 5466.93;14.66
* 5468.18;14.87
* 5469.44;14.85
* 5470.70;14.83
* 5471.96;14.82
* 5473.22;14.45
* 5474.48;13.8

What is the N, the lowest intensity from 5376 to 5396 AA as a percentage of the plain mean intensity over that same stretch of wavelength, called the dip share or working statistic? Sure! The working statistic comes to 90.1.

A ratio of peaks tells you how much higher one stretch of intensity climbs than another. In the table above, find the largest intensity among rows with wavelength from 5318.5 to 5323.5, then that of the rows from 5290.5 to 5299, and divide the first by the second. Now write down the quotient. 0.98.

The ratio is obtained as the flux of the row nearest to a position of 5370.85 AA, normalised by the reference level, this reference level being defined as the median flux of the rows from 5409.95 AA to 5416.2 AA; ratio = 0.97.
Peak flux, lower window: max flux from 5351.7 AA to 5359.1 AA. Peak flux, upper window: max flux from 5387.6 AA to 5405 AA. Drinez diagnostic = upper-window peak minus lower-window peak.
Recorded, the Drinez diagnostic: -1.3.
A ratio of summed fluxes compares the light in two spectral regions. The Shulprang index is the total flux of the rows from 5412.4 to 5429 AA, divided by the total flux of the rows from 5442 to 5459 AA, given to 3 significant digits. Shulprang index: 1.03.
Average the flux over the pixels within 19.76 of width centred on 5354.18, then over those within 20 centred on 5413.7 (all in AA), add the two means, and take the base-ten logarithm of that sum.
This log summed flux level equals 1.48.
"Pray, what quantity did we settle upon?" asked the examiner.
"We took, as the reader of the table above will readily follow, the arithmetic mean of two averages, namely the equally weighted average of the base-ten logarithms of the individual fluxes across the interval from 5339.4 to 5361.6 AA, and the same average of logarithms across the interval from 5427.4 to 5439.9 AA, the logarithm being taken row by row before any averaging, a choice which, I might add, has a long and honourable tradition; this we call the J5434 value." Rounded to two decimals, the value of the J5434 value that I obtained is 1.18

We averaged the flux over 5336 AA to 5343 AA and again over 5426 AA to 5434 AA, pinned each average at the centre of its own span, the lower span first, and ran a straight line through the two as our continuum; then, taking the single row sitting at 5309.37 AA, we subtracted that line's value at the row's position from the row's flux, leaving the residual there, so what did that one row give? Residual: 1.2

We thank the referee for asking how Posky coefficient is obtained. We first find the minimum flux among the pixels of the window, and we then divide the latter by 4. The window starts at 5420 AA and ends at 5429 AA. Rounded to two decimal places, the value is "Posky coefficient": 3.57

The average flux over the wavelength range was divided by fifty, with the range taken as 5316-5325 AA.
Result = 0.308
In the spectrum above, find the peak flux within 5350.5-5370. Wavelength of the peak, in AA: 5357.27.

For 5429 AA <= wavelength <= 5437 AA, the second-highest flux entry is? 15.49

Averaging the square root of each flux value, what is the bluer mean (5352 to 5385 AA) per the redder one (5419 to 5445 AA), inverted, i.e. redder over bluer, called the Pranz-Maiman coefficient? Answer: 0.989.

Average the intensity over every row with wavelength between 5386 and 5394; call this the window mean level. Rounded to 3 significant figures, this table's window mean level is 15.4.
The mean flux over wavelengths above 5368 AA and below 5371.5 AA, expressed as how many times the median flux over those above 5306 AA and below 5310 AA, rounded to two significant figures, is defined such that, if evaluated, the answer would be 0.92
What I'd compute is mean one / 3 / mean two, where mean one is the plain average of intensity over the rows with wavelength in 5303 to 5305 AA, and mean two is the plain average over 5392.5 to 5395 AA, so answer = 0.332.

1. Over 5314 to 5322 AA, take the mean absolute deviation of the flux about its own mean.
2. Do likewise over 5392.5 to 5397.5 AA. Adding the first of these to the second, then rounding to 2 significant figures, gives 0.55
